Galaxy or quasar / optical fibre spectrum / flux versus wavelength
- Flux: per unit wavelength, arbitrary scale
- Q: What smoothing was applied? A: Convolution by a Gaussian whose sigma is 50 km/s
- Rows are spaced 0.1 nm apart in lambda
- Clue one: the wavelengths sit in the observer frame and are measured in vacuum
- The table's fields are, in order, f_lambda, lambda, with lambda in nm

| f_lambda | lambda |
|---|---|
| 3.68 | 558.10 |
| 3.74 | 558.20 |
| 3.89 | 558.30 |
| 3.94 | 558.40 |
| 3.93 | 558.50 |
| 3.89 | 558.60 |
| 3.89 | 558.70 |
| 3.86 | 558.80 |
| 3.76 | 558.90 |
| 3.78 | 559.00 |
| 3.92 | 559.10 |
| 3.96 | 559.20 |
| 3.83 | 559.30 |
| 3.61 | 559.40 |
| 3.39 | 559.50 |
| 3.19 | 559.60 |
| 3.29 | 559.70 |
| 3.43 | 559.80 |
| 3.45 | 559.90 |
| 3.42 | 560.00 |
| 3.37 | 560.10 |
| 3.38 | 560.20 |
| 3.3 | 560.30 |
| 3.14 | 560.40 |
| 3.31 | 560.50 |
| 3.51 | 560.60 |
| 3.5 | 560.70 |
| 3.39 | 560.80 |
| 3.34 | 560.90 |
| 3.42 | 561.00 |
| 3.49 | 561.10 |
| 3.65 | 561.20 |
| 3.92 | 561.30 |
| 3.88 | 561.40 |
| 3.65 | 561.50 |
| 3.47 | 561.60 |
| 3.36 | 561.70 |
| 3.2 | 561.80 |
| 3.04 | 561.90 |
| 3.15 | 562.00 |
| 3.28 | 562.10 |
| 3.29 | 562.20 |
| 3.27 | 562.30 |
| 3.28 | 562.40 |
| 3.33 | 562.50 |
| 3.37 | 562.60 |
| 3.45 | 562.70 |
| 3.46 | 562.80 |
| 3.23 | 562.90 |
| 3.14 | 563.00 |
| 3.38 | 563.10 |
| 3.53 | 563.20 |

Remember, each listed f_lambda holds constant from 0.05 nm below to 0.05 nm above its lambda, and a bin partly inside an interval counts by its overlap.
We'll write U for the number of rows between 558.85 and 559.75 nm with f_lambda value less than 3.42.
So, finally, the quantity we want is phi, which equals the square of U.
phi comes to 9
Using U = 3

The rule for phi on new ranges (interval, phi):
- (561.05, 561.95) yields 9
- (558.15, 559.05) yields 0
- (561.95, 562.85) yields 49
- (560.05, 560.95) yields 49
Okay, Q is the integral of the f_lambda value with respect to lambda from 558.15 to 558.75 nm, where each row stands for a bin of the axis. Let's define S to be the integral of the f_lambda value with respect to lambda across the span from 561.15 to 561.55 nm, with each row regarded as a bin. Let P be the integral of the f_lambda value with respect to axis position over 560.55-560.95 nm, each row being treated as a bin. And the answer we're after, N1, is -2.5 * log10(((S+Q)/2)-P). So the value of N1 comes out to 0.7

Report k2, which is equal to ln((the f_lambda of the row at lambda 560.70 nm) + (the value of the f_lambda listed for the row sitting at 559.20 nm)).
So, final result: 2.01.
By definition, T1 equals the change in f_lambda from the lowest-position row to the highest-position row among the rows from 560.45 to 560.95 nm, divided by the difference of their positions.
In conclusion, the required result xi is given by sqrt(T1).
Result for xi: 0.3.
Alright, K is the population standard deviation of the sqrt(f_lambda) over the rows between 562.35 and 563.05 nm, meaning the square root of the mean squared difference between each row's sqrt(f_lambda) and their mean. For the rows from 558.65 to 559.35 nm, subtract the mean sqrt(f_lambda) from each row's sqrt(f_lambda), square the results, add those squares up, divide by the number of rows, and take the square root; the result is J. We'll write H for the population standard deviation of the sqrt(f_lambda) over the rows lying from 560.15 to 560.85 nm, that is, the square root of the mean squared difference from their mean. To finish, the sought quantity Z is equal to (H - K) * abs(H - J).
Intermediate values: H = 0.03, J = 0.017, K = 0.0296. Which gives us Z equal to 0.0000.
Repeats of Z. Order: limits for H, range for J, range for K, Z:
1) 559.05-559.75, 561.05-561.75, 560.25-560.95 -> 0.0012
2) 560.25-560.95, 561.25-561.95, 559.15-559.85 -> -0.0019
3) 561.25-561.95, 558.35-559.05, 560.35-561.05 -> 0.0033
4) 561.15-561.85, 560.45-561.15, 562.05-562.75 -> 0.0022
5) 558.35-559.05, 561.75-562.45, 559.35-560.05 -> -0.0001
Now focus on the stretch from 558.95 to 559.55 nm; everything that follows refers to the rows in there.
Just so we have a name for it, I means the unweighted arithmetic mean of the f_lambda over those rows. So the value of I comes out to 3.75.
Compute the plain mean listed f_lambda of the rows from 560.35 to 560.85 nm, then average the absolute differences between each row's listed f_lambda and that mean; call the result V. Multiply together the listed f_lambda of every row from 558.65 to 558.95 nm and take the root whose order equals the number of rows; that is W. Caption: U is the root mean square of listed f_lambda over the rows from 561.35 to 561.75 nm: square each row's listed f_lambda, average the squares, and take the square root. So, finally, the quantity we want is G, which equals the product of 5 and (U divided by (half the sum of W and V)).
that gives 9.1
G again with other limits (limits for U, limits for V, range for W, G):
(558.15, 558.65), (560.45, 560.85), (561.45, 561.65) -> 10.7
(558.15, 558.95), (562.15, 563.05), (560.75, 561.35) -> 10.7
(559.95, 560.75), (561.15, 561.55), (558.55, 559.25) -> 8.4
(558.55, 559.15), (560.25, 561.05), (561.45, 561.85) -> 11.0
